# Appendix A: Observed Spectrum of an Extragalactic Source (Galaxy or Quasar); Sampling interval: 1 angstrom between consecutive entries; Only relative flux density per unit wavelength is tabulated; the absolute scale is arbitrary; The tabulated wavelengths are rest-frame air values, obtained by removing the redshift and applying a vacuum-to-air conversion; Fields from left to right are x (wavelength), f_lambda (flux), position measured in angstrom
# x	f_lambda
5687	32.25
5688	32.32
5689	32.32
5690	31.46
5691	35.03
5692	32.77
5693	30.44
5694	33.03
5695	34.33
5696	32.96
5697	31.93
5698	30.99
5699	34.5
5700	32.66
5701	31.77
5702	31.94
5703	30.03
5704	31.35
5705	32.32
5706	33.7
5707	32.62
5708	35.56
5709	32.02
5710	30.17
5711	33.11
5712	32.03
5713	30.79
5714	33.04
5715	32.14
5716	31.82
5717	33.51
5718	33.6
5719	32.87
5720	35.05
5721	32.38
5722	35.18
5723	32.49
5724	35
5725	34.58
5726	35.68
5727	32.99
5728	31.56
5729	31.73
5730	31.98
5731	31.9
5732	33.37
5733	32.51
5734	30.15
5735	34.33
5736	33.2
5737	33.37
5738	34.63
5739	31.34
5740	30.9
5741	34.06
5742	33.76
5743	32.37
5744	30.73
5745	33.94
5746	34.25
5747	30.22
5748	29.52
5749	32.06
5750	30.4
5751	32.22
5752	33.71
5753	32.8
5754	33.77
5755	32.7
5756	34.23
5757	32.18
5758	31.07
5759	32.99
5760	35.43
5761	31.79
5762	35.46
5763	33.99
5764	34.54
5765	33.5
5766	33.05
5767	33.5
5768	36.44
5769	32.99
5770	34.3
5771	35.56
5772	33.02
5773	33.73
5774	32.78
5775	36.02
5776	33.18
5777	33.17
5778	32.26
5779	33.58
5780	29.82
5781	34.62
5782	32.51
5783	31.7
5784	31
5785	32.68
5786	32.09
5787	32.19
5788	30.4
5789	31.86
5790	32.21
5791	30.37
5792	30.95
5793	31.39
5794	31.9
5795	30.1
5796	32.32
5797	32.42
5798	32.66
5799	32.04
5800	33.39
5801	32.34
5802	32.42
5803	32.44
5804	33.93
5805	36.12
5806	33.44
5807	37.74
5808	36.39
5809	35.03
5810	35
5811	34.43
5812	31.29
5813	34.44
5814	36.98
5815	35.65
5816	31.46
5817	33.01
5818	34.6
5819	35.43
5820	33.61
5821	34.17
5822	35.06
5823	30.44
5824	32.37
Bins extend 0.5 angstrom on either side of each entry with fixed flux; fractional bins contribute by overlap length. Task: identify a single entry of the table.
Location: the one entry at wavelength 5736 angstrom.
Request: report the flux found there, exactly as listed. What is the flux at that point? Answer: 33.2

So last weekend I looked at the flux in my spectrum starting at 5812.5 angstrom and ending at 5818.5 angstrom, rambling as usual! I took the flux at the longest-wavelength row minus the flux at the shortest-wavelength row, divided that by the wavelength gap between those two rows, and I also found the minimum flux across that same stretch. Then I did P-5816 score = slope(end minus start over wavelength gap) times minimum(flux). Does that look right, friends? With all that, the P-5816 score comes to 1.0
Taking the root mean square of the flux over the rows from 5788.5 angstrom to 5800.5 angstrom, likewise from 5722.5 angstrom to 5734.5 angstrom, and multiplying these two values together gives 1046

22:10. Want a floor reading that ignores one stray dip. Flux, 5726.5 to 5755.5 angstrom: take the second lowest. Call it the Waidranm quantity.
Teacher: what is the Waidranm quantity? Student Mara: 30.15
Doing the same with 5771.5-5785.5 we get 31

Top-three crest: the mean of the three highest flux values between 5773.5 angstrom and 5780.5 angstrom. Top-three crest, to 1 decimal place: 34.3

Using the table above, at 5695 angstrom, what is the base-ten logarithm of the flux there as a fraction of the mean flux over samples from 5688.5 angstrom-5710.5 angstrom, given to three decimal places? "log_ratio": 0.024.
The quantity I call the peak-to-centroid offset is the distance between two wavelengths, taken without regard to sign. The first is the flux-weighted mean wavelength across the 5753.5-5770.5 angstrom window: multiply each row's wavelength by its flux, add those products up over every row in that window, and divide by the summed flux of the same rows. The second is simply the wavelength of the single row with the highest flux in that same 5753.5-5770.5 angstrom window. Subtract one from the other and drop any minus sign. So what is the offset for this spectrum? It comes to 5.9 angstrom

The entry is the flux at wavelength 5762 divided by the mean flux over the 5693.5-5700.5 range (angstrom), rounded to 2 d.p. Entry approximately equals 1.08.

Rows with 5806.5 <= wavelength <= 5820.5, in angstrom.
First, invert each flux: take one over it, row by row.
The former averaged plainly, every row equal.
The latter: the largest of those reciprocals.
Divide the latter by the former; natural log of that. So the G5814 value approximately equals 0.099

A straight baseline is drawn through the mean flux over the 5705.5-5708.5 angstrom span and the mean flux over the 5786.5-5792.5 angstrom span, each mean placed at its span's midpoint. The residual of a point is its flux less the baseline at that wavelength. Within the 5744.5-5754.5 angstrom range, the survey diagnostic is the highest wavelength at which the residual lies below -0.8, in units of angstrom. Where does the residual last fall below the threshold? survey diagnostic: 5750 angstrom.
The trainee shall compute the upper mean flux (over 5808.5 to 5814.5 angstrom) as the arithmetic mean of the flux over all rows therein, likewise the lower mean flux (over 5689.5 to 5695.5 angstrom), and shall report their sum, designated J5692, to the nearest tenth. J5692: 67.4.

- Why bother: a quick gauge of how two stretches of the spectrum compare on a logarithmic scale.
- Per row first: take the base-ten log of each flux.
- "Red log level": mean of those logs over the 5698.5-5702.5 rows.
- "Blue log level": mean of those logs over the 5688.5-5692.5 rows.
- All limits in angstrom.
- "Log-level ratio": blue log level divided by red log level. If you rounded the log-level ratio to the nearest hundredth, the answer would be 1.00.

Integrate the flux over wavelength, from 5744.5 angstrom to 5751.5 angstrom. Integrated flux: 223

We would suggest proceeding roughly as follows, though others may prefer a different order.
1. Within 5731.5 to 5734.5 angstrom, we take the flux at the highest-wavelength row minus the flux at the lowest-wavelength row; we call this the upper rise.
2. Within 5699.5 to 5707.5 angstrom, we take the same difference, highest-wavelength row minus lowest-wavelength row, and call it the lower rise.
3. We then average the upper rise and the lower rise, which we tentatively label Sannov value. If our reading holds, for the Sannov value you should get -1.6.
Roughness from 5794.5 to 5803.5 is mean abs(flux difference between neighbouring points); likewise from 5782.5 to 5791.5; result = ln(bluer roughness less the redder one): -1.0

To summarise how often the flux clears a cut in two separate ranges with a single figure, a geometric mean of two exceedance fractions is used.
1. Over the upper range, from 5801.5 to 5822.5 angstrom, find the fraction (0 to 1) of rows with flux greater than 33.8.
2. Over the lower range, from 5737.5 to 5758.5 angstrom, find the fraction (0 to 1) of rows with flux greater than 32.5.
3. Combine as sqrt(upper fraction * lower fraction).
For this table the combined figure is 0.56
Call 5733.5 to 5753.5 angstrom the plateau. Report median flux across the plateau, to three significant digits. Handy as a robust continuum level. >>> 32.6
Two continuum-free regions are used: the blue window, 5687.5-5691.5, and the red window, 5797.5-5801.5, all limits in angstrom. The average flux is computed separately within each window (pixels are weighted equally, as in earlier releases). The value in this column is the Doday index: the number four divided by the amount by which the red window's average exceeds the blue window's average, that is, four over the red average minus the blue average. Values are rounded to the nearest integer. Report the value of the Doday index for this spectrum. -23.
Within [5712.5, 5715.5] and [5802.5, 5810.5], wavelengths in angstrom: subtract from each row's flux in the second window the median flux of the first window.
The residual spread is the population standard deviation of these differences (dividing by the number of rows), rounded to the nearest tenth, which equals 1.6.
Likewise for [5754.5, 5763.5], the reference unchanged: 1.5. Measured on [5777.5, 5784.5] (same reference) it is 1.5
